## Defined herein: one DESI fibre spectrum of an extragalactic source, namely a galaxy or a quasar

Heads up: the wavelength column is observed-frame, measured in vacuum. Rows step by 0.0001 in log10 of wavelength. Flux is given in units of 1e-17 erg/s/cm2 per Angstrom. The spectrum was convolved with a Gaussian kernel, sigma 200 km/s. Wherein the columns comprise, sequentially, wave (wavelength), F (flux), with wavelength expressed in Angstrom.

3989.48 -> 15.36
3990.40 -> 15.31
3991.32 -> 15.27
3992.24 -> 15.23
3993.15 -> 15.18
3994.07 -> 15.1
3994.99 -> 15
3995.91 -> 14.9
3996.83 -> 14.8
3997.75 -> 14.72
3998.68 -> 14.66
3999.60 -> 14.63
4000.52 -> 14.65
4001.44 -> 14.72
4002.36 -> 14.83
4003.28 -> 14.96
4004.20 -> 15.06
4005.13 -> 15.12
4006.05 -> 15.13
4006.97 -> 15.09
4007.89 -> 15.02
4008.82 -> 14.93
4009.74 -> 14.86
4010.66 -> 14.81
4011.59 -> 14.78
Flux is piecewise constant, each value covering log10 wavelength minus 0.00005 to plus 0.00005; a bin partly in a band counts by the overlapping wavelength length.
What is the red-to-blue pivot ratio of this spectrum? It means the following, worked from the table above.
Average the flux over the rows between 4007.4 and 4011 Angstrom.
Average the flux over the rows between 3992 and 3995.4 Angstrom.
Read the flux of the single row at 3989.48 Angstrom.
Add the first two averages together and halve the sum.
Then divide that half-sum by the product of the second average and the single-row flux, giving 0.0646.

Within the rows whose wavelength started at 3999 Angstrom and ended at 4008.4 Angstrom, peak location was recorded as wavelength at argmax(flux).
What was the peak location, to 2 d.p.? 4006.05 Angstrom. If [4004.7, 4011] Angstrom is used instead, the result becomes 4006.05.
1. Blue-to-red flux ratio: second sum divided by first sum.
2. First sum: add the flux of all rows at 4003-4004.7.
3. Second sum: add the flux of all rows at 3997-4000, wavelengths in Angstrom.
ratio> 1.5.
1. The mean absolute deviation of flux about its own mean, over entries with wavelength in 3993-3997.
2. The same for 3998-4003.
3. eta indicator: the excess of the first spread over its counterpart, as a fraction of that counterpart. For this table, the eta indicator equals 0.90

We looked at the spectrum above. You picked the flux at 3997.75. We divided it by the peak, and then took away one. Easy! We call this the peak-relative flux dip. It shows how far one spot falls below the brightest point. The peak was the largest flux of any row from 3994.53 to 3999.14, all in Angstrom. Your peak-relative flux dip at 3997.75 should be -0.019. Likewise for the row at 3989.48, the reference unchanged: 0.024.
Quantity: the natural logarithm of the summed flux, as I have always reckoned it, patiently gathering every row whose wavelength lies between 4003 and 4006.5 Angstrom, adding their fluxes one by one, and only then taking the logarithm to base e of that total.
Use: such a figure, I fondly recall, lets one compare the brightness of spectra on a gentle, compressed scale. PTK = 4.10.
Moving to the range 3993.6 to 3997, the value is 4.09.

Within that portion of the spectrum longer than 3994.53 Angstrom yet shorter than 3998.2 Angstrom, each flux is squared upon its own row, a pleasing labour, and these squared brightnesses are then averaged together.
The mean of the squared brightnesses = 221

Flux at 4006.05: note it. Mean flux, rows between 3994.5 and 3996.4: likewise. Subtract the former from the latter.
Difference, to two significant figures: -0.18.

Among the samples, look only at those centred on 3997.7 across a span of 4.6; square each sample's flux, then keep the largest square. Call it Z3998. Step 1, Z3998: 222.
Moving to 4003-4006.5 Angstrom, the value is 229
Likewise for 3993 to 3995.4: 230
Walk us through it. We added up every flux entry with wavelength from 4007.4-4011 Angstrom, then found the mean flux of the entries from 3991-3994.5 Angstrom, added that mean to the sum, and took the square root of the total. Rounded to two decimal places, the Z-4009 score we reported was 8.65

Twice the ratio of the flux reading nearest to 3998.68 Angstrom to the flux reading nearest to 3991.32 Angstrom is 1.92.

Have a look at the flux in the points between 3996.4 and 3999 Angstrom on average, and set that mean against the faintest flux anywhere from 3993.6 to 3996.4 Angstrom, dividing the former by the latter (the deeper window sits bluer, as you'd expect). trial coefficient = 0.99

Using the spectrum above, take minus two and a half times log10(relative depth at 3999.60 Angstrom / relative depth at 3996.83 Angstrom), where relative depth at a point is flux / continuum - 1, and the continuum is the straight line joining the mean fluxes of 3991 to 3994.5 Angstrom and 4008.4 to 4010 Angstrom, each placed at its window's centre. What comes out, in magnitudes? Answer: -0.3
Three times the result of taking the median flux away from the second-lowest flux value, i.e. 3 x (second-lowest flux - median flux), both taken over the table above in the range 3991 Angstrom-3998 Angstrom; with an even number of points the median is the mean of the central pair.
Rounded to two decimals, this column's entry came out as -0.75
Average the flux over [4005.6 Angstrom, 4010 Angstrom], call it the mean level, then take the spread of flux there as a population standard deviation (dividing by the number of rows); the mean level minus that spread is 14.9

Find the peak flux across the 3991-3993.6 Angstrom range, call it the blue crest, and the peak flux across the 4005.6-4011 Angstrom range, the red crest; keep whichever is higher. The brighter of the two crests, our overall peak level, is 15.3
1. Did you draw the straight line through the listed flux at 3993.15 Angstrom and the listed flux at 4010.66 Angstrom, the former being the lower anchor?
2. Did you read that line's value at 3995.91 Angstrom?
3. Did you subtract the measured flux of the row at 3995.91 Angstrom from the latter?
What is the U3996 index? 0.22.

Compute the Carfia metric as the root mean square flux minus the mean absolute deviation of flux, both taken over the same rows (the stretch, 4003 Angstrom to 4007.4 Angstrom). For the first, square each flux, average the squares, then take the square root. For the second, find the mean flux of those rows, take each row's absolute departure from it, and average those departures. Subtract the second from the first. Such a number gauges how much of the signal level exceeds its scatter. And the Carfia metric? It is 15.0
